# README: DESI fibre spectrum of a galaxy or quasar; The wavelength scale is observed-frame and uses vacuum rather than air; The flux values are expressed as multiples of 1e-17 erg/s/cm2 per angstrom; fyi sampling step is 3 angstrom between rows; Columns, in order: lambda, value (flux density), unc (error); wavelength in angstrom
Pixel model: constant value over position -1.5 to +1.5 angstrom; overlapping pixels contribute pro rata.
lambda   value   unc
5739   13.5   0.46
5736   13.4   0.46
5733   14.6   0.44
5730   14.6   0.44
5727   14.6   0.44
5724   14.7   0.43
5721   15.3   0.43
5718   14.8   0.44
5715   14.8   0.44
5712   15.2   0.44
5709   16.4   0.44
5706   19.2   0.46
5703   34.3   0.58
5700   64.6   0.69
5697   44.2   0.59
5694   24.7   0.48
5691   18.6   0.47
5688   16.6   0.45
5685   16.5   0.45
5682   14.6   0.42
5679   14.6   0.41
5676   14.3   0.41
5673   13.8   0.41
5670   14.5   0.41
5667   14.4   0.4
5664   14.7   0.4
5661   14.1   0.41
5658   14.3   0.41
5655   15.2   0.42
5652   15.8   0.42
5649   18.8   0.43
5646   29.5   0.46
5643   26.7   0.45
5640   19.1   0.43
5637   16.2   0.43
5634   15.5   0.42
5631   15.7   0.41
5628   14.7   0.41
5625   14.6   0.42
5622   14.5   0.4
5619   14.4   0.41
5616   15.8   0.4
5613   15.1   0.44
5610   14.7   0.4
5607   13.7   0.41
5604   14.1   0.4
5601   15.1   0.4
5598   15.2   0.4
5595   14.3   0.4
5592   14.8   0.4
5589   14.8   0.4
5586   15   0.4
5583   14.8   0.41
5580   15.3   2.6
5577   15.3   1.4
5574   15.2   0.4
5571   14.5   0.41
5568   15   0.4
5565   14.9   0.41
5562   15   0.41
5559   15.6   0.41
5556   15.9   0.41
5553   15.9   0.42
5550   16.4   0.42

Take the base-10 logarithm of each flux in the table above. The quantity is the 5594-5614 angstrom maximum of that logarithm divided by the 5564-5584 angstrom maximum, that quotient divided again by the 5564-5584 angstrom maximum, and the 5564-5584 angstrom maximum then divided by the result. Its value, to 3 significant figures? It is 1.41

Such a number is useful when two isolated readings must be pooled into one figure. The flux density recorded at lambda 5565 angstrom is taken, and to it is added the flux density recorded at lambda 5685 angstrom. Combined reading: 31.4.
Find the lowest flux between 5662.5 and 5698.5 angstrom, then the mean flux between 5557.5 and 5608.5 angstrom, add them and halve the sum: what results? 14.3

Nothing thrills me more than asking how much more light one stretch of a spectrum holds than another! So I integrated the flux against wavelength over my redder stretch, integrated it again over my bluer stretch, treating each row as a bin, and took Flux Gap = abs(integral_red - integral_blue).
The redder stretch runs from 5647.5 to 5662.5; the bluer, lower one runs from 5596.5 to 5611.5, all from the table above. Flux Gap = 16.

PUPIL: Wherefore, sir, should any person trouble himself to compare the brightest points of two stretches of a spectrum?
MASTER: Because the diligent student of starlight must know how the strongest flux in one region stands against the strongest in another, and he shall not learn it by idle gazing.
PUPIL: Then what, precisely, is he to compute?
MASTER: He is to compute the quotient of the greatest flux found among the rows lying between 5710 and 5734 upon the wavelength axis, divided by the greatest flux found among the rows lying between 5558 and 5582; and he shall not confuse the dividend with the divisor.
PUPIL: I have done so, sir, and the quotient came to 1.0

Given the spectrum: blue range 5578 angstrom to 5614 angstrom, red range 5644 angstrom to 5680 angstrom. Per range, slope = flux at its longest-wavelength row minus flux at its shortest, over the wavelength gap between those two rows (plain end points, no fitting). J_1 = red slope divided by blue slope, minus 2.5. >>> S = 72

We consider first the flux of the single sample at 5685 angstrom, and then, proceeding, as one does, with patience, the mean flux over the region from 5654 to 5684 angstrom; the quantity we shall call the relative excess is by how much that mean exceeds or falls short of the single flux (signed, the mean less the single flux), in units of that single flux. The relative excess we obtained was -0.12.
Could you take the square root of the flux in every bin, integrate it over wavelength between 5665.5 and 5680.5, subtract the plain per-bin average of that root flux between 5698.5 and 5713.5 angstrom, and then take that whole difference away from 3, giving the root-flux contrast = -48.5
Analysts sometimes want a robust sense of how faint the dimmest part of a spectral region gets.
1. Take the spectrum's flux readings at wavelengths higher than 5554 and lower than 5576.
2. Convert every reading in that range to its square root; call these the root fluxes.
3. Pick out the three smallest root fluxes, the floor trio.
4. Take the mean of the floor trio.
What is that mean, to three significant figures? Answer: 3.85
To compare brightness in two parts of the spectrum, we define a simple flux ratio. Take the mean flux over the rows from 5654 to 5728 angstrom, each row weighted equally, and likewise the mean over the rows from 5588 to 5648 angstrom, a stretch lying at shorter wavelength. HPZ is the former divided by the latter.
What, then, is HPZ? 1.2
